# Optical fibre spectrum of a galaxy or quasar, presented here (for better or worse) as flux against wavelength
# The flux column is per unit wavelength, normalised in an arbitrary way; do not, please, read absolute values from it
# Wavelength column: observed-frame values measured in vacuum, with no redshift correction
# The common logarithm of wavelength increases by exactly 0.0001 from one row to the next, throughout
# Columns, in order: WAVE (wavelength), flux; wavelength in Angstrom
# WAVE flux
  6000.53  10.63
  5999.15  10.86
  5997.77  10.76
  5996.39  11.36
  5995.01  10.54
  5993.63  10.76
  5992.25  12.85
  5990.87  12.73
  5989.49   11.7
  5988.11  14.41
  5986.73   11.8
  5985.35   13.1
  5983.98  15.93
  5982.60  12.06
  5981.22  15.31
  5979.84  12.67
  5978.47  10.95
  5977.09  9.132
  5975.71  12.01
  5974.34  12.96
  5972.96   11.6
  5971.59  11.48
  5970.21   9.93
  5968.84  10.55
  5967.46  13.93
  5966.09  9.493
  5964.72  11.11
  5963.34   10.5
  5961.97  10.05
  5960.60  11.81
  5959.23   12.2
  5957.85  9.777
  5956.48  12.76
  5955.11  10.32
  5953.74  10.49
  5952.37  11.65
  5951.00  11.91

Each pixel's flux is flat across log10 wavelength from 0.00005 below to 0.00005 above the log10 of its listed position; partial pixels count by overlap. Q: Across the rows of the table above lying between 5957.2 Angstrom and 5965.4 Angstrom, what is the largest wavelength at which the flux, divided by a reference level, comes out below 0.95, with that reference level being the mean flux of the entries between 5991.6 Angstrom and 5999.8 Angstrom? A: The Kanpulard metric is 5963.34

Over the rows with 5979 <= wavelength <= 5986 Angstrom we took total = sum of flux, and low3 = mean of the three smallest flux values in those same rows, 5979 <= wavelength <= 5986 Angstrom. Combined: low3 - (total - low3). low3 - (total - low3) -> -44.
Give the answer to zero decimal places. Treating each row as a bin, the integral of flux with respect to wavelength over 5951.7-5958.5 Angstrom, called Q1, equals 75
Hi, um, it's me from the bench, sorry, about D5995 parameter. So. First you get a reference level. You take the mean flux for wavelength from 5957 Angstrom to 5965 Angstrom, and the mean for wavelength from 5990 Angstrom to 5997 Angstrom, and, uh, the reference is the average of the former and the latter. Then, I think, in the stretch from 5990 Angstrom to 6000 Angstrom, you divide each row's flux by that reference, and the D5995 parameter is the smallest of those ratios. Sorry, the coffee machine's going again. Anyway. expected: 0.93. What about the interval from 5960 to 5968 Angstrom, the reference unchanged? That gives 0.84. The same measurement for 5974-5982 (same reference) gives 0.81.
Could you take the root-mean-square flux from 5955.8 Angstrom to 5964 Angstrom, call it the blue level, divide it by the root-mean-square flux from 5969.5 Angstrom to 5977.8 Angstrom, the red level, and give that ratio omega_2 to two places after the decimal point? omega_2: 1.00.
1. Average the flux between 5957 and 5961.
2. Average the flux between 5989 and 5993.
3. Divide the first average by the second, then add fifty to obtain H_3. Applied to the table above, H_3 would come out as 50.9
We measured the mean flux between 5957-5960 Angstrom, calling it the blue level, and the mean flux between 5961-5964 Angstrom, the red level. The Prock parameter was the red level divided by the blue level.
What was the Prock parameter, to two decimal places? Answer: 0.94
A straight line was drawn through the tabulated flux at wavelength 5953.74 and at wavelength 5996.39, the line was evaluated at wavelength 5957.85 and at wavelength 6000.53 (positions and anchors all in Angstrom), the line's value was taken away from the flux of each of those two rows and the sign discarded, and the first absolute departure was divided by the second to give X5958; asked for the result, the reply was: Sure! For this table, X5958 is 1.0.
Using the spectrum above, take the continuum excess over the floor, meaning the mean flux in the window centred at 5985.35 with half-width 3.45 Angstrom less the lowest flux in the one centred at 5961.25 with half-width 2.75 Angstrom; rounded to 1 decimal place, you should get 3.4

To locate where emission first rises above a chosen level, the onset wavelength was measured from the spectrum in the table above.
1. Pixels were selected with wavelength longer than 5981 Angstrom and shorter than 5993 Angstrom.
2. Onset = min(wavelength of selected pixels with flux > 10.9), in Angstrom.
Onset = 5981.22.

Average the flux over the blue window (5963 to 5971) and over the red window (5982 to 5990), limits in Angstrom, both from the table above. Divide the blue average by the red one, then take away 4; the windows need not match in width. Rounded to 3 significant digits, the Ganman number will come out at -3.17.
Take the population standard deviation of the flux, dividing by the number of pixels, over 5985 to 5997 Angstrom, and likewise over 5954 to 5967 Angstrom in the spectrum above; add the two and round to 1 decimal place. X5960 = 2.2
